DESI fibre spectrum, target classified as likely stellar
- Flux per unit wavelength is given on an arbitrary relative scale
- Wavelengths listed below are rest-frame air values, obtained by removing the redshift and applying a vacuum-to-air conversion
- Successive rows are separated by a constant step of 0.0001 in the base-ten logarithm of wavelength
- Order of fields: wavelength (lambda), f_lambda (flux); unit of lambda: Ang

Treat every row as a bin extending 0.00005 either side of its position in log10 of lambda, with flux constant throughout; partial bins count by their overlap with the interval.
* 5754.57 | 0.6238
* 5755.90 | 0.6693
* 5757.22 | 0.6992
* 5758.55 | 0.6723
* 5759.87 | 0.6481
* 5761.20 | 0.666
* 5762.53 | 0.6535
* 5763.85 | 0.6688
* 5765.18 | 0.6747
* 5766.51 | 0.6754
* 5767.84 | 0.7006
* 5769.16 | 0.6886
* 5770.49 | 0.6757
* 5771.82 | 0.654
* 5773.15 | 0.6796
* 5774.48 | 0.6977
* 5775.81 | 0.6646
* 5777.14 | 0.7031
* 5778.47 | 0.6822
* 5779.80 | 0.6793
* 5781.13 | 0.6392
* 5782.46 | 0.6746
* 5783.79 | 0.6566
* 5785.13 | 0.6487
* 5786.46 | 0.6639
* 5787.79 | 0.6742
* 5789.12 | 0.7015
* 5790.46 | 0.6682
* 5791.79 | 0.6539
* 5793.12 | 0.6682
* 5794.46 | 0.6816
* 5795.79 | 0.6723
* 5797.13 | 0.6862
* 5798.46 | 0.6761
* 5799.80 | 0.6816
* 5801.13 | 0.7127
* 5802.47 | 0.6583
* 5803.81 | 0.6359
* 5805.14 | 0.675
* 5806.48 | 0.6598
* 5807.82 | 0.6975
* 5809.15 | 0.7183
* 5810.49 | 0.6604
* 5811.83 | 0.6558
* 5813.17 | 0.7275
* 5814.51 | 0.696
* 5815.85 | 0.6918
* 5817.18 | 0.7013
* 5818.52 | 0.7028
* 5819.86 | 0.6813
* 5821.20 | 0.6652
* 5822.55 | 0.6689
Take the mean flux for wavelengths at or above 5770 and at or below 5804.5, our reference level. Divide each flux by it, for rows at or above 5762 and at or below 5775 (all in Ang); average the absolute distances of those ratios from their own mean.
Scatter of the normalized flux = 0.018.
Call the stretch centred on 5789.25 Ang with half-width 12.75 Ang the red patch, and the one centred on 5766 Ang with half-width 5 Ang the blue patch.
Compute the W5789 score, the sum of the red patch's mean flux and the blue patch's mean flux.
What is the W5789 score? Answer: 1.35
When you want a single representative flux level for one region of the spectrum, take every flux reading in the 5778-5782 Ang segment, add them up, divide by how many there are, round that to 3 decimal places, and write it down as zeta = 0.667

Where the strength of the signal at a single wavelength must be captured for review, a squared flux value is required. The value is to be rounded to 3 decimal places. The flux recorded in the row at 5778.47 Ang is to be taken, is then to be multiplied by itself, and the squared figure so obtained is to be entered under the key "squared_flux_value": 0.465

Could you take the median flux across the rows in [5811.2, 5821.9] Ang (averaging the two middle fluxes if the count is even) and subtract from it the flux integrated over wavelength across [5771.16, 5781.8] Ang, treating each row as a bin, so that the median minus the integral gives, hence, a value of -6.49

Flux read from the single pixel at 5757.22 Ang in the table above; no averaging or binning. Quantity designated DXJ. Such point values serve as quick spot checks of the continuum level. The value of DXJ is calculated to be 0.6992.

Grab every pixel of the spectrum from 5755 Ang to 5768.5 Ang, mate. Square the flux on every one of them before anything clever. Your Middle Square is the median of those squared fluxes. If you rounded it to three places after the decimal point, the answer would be 0.450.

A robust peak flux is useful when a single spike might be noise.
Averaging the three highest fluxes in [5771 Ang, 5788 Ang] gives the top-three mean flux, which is 0.694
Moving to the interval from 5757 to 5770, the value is 0.696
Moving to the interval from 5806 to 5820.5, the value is 0.716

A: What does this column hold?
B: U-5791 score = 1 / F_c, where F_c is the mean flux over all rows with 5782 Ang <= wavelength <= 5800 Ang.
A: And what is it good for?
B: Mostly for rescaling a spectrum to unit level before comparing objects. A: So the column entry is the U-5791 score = 1.49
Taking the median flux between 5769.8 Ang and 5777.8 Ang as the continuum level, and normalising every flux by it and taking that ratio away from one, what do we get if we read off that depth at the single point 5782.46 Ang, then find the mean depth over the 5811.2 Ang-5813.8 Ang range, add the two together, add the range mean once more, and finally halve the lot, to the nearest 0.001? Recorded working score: -0.018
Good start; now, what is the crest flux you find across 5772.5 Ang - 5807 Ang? 0.7127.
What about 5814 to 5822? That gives 0.7028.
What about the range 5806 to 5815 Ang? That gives 0.7275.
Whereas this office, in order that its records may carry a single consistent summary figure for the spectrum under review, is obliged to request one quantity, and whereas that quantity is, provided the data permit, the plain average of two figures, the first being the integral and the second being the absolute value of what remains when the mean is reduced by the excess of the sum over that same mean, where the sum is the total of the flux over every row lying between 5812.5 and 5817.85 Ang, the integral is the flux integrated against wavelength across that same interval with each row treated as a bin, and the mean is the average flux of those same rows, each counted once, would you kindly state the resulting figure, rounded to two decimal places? 2.59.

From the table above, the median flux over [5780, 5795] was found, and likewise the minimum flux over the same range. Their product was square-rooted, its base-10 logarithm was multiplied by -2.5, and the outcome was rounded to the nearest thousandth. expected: 0.462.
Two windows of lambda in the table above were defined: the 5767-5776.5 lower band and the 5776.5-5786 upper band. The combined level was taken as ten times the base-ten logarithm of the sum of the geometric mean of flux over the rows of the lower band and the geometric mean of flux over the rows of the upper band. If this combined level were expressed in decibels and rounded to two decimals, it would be 1.30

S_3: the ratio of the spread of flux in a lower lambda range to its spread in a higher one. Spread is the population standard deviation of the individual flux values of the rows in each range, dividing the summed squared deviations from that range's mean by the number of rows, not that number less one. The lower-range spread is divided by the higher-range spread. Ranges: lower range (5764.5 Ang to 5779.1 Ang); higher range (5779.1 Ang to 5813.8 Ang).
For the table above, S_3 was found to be 0.65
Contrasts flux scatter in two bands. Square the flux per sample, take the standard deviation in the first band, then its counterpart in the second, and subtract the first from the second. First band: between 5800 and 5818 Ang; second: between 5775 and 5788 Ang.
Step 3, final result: -0.014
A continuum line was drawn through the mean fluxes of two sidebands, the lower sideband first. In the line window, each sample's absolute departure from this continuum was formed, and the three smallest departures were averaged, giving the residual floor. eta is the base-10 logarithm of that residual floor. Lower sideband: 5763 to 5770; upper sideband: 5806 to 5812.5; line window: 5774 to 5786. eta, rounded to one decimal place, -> -2.5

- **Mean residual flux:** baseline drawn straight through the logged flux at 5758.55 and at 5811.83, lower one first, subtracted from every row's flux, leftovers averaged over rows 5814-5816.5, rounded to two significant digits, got 0.039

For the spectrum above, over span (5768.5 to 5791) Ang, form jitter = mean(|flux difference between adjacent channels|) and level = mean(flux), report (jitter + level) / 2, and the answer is 0.3481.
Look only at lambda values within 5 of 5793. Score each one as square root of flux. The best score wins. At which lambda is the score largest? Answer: 5789.12 Ang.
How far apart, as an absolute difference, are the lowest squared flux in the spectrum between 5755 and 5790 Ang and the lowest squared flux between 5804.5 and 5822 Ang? 0.0215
